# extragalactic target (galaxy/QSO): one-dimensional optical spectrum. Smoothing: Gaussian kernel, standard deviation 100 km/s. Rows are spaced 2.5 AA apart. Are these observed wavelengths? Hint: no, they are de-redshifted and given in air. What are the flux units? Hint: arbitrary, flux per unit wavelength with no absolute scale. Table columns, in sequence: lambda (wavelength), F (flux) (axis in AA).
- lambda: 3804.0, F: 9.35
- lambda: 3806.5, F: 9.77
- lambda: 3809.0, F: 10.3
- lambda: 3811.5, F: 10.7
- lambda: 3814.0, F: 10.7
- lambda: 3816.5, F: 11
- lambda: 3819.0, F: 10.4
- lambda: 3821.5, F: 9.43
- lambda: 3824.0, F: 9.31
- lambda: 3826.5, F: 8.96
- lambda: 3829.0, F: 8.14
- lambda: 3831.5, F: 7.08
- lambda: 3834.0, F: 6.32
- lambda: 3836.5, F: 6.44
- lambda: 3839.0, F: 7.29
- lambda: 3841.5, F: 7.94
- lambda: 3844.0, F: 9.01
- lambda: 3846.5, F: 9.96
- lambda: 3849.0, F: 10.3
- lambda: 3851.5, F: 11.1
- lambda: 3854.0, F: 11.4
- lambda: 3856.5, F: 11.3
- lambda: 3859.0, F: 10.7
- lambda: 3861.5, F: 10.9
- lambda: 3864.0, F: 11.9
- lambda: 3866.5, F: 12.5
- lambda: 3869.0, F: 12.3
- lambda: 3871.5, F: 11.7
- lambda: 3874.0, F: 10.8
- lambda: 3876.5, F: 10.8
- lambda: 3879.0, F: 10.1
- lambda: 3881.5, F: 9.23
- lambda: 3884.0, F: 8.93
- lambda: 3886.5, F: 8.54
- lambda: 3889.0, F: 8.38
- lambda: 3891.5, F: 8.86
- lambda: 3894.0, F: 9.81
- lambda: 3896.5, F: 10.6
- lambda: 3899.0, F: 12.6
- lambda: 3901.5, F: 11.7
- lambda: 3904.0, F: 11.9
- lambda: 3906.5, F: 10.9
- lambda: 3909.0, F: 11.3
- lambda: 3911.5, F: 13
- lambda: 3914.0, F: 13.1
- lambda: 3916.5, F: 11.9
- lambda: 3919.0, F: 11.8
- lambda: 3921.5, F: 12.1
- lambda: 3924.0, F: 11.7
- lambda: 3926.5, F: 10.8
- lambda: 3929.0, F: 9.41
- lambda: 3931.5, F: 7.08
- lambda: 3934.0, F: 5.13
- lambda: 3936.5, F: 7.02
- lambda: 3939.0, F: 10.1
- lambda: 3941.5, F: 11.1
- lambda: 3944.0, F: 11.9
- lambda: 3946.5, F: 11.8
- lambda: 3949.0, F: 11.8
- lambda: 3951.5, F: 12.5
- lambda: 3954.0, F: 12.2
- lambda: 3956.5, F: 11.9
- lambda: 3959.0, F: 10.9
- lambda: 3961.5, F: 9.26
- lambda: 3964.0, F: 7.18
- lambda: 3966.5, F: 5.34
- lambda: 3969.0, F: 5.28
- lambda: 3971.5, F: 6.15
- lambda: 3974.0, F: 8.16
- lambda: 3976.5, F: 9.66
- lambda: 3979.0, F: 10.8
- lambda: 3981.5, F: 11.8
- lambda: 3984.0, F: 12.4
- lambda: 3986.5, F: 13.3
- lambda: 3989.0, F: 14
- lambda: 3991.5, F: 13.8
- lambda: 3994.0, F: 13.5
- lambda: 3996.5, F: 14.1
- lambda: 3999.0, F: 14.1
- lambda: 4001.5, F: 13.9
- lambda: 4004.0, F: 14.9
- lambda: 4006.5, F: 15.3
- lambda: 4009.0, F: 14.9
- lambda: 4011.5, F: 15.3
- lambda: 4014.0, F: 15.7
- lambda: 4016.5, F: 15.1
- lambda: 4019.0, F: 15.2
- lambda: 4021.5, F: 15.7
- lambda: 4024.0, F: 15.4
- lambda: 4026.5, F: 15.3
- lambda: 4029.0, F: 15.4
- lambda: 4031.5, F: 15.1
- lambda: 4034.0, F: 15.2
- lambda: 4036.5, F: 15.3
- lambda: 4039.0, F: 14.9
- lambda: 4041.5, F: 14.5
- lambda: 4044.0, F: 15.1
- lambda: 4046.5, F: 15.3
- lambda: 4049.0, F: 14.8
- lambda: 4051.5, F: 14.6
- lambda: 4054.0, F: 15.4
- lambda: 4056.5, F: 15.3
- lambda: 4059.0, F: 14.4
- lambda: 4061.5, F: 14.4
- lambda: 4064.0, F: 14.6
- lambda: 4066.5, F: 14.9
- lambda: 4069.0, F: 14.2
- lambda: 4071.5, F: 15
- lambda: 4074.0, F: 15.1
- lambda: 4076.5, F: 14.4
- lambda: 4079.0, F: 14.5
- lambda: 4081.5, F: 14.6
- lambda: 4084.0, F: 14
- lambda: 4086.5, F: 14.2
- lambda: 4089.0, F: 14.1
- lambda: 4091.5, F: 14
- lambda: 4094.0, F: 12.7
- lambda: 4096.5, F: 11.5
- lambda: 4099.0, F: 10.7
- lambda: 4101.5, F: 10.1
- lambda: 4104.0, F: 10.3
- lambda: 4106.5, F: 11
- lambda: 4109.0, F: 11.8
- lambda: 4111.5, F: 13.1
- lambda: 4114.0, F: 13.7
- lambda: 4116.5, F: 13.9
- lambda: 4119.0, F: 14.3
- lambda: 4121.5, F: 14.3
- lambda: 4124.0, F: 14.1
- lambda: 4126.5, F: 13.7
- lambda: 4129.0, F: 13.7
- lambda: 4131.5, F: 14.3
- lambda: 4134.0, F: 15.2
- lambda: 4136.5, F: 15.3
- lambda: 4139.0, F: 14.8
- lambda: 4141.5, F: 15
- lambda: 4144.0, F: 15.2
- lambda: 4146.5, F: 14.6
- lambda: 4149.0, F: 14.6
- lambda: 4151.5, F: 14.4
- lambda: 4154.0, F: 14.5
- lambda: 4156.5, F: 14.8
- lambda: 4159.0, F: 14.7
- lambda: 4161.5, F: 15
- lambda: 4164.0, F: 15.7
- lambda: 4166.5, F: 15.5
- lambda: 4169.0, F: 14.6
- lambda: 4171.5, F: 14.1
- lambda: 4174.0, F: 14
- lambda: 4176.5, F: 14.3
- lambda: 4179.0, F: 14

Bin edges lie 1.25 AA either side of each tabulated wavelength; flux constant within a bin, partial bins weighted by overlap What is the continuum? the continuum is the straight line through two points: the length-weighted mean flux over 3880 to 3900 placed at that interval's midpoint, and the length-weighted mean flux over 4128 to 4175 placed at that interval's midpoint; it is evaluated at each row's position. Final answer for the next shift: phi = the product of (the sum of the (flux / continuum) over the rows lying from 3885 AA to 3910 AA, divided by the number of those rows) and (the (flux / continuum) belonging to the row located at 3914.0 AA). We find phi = 1.4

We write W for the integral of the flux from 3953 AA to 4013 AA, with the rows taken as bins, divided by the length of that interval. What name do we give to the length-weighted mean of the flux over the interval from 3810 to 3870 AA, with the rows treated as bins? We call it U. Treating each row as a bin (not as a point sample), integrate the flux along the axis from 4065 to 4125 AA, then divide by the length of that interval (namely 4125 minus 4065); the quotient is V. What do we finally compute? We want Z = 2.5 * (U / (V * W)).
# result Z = 0.16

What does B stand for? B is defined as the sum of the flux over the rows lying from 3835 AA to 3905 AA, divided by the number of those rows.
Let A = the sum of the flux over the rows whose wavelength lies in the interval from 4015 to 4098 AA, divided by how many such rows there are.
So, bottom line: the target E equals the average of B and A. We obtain 12.5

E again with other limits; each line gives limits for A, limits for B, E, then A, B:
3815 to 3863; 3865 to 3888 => 9.9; 9.3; 10.5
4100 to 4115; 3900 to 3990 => 11.1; 11.7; 10.5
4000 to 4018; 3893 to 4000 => 12.9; 15.0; 10.8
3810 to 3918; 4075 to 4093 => 12.2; 10.2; 14.3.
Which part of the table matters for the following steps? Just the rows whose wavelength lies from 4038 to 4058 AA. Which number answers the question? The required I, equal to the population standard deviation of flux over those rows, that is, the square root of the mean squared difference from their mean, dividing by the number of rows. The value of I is 0.32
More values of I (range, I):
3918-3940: 2.36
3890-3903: 1.33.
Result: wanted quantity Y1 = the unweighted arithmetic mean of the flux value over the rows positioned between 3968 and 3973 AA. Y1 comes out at 5.7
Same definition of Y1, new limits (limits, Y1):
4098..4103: 10.4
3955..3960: 11.4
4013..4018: 15.4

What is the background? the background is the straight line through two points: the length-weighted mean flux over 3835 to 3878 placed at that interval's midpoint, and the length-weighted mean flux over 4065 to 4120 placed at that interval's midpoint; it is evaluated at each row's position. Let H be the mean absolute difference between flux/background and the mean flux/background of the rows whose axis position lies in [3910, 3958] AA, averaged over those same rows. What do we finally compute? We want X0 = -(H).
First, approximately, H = 0.15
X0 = -0.15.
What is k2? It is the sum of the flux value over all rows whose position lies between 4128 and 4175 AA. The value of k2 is 280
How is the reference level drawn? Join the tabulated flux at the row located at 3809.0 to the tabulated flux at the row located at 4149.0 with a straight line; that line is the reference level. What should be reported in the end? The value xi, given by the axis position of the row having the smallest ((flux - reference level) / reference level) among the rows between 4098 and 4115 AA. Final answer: 4101.5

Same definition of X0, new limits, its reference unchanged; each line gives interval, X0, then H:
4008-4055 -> -0.03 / 0.03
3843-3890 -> -0.10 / 0.10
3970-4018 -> -0.16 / 0.16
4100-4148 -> -0.08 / 0.08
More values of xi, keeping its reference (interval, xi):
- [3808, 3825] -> 3824.0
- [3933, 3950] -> 3934.0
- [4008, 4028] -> 4009.0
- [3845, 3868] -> 3846.5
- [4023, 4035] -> 4031.5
